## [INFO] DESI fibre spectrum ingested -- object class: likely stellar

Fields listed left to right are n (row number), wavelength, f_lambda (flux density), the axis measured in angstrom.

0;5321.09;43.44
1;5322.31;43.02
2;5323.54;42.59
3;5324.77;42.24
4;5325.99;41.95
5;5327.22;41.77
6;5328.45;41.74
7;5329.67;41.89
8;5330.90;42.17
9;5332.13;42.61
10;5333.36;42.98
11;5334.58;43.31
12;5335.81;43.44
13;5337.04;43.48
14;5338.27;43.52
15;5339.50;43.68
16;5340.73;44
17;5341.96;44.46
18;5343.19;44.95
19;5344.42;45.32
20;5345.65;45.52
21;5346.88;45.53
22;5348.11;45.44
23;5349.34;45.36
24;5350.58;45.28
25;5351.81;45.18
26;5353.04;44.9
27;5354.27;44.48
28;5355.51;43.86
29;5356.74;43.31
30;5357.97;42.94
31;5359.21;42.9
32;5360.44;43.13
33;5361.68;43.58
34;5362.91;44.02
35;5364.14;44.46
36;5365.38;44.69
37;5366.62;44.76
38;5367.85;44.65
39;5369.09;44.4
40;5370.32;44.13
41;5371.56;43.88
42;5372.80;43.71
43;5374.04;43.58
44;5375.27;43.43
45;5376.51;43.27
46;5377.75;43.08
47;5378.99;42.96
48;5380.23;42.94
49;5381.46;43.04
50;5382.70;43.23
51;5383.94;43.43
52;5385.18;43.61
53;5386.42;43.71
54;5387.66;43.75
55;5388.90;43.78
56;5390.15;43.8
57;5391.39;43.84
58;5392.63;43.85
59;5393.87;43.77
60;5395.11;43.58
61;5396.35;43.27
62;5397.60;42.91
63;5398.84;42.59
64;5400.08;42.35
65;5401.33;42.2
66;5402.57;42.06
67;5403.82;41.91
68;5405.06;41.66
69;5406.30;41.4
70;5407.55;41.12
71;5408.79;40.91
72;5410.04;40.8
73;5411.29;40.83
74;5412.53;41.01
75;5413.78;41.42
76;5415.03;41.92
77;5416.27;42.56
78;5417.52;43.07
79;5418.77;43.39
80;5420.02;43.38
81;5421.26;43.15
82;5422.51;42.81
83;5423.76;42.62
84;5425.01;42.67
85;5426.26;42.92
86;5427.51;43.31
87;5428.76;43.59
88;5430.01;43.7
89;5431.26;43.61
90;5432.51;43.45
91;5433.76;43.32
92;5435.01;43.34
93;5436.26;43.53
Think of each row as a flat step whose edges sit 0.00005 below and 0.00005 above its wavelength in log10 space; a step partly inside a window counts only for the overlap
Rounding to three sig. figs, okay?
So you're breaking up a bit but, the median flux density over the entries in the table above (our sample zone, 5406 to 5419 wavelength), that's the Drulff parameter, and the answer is 41.4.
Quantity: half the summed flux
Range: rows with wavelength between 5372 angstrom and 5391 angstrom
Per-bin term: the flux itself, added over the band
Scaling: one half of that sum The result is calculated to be 326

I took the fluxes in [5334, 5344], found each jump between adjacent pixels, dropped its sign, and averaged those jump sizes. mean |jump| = 0.23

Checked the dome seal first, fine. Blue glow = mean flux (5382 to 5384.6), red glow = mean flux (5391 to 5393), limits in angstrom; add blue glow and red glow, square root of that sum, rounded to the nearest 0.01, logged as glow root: 9.34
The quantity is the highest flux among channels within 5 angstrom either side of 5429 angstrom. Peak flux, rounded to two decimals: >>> 43.70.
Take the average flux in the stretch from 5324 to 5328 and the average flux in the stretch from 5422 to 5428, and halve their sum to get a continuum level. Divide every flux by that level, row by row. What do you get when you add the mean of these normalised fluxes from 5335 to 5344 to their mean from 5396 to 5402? 2.04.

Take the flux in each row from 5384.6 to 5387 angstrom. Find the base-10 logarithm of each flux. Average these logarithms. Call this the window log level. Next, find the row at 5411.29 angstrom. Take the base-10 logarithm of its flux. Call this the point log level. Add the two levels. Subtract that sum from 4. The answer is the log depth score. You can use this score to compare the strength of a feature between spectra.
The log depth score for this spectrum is 0.749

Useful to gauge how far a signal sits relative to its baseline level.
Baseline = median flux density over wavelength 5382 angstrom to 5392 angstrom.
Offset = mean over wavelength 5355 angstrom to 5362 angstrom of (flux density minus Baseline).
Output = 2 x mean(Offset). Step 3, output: -1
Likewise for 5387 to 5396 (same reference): 0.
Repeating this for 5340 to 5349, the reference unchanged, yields 3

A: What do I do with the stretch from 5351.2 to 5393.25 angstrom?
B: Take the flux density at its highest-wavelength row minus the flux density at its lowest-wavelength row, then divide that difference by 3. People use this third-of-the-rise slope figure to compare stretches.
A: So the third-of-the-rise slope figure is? -0.4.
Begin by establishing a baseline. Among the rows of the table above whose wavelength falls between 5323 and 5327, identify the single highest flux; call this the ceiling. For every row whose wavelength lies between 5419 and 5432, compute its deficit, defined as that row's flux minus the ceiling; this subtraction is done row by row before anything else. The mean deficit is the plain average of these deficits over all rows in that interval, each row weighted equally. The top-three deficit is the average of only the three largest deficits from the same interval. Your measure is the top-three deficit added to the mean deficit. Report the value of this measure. 1.6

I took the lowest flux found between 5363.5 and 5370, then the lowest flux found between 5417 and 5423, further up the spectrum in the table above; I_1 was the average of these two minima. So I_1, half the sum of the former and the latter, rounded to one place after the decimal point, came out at 43.6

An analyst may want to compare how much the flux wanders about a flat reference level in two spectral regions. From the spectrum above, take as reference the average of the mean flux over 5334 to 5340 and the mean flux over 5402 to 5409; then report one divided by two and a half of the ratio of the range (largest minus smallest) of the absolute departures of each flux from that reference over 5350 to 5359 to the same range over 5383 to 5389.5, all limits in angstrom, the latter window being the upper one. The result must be 2.7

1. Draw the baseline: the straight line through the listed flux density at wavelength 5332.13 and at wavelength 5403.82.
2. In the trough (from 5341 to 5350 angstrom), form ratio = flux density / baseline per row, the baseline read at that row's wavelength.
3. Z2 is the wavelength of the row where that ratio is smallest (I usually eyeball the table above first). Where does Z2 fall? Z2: 5341.96 angstrom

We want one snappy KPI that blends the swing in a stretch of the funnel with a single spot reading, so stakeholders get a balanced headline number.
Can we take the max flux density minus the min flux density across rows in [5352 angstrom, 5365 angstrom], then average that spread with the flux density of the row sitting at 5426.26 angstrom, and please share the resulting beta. 22.5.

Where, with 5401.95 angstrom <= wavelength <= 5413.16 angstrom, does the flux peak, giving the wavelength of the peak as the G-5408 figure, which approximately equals 5402.57 angstrom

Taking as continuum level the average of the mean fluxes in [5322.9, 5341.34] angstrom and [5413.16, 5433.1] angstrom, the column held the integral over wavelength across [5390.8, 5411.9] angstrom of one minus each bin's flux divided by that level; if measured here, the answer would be 0.28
